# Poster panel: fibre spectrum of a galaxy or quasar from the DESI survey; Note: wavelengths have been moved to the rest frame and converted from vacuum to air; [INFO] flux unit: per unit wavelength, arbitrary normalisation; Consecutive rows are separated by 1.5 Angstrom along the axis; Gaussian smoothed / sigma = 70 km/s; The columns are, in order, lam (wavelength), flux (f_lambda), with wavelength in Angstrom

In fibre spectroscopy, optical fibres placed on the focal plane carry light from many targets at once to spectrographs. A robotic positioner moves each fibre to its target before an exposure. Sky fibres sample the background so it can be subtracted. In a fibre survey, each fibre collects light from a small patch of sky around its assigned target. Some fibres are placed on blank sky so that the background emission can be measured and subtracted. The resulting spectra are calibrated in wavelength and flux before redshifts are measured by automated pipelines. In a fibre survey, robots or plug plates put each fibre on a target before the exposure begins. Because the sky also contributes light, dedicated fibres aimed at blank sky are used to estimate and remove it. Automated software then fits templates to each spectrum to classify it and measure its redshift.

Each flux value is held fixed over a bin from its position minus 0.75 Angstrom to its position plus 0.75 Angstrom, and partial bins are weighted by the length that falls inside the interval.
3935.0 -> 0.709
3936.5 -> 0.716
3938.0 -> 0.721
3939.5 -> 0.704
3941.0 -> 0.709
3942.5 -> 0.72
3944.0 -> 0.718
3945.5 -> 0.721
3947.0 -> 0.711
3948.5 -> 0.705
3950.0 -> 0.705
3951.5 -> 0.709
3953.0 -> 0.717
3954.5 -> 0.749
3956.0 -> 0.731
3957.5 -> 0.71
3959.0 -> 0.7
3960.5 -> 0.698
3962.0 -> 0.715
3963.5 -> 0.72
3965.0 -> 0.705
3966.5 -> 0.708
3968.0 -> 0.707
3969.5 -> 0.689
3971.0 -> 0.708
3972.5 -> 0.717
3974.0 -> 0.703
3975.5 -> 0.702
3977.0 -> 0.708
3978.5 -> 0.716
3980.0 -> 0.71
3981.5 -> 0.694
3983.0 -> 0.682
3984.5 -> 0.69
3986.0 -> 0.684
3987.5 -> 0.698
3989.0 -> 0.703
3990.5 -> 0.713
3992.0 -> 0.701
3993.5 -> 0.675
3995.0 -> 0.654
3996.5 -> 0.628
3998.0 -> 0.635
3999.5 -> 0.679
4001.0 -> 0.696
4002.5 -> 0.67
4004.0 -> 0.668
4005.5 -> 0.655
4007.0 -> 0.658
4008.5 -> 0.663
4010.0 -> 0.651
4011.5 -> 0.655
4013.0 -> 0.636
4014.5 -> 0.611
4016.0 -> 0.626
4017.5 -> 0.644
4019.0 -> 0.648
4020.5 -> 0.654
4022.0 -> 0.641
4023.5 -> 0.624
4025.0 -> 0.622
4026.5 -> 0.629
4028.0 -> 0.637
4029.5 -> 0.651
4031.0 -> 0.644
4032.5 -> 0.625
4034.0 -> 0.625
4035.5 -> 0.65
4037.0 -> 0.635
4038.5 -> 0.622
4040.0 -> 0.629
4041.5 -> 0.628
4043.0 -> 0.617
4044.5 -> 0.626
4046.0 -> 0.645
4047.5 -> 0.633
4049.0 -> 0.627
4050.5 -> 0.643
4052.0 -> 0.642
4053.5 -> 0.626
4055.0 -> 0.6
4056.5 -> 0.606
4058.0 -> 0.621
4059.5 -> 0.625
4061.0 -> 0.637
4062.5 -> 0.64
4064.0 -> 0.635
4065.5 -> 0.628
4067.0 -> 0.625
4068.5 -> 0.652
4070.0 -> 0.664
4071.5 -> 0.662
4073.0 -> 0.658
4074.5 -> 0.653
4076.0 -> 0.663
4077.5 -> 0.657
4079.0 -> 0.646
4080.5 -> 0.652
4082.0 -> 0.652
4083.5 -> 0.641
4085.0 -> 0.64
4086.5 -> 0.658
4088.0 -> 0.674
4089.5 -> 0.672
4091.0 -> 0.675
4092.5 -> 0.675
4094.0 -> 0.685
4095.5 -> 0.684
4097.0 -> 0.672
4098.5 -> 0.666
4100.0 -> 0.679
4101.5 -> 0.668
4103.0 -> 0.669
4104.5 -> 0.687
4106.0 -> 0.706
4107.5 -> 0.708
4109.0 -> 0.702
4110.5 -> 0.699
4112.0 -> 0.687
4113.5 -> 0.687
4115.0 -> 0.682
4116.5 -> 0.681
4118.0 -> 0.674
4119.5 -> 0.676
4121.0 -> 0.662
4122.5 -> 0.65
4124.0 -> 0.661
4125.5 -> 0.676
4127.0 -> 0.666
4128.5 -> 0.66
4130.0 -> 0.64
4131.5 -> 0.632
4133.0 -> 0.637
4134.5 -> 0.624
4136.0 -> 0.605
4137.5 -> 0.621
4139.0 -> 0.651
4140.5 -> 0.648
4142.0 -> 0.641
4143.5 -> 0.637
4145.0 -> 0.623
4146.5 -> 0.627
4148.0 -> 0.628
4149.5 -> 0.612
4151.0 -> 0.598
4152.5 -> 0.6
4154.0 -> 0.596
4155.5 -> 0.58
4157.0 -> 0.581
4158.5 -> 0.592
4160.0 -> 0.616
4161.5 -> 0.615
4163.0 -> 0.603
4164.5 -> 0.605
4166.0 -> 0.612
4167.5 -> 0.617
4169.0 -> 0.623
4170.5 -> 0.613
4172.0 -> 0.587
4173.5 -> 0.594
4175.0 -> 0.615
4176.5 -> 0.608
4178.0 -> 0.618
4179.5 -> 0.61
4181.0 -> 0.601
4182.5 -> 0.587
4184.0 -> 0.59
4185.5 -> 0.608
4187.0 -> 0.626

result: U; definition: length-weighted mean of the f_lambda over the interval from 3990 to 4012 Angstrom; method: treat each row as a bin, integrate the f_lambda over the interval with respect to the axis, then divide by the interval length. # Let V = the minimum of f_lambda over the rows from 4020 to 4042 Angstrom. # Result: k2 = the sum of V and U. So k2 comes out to 1.29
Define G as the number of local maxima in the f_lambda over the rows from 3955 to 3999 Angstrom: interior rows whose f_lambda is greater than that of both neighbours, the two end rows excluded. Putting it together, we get 6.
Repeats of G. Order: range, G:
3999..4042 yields 7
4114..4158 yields 6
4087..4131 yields 5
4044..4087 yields 5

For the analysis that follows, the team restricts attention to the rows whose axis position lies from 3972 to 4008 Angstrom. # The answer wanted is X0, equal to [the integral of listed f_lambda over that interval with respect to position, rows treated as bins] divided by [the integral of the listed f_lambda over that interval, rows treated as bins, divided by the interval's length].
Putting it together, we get 36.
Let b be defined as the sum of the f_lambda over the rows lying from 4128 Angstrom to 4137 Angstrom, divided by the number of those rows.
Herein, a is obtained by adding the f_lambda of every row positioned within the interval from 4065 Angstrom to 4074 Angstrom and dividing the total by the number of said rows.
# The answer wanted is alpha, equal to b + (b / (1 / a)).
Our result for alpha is 1.04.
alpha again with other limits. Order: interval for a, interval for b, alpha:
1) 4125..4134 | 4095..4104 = 1.11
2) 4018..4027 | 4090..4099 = 1.11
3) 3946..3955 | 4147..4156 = 1.03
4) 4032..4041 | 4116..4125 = 1.09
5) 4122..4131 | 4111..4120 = 1.13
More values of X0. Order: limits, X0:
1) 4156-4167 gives 11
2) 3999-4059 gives 60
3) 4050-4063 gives 13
